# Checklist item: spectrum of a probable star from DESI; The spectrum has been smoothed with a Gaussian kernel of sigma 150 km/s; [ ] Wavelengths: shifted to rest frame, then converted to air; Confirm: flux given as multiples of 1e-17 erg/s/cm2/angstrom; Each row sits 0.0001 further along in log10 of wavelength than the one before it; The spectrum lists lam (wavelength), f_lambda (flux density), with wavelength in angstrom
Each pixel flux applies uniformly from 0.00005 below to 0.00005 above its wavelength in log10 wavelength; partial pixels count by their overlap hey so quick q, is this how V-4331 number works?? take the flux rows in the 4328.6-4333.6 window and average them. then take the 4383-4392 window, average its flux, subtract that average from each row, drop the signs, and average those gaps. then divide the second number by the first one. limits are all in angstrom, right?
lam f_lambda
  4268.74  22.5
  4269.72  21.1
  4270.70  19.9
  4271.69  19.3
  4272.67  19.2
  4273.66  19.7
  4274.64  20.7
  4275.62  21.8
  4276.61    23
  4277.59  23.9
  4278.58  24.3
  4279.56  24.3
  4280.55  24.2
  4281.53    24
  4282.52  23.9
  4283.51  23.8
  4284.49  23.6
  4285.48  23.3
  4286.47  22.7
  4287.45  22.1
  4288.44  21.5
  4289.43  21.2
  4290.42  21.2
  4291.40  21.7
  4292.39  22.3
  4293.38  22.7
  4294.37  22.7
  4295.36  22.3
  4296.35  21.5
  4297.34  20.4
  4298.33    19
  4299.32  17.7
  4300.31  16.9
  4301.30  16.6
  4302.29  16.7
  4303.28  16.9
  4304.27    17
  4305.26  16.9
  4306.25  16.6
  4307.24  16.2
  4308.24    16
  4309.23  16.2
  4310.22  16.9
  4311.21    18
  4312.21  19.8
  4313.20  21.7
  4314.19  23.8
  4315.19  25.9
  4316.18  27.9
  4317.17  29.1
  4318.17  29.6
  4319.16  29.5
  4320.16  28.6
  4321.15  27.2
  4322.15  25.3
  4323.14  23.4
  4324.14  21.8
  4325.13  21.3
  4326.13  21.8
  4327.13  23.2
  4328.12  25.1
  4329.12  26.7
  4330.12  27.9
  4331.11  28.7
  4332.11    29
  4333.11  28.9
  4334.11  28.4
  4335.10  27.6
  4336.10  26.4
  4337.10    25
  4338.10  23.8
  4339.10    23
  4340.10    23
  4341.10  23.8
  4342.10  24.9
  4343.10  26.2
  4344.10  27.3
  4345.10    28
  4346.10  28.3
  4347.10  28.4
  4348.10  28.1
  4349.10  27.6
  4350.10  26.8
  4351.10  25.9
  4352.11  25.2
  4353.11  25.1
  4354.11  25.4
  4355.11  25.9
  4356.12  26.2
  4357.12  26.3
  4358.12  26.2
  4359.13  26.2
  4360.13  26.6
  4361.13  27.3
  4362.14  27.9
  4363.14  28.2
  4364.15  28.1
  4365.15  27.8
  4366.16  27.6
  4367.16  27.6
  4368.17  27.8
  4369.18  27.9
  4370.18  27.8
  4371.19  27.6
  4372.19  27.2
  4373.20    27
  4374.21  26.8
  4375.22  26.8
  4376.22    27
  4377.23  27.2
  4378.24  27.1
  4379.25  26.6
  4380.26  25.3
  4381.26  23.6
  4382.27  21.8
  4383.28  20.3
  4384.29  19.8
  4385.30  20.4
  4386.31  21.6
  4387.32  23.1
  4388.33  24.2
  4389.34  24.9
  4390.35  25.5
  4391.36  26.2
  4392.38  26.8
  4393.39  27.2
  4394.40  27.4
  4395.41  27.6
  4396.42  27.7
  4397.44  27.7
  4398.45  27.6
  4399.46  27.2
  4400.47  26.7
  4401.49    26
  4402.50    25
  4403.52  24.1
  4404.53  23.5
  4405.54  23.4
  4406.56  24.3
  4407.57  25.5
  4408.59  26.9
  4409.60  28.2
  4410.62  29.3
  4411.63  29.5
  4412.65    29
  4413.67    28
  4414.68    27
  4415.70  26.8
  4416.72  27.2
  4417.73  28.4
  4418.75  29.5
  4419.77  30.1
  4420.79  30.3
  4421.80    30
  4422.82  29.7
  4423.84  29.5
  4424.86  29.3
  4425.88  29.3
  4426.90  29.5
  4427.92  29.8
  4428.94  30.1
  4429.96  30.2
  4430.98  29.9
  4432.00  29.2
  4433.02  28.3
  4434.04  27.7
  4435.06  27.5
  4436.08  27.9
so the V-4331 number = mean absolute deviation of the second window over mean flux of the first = 0.07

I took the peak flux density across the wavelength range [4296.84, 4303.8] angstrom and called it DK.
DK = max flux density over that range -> 20.4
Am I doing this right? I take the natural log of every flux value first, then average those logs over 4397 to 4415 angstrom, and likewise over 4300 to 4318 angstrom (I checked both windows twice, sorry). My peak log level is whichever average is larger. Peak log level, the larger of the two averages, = 3.28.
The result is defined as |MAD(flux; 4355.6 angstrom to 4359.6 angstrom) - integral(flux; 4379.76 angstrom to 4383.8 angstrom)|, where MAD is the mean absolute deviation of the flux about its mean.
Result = 92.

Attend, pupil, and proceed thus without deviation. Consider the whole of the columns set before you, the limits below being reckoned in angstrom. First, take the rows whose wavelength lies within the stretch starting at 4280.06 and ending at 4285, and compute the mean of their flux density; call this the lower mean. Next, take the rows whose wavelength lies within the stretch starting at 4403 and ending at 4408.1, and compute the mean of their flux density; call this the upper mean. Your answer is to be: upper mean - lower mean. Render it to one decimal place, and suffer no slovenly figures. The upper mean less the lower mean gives 0.3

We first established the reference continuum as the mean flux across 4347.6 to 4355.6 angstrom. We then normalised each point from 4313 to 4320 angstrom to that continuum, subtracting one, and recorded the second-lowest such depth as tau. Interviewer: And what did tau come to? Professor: -0.09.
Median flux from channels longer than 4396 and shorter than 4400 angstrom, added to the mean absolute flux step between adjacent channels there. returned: 28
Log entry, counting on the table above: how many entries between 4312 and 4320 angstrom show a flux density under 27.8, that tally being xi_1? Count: 4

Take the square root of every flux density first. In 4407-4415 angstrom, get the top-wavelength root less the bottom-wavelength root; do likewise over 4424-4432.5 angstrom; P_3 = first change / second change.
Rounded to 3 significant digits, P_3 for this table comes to -15.8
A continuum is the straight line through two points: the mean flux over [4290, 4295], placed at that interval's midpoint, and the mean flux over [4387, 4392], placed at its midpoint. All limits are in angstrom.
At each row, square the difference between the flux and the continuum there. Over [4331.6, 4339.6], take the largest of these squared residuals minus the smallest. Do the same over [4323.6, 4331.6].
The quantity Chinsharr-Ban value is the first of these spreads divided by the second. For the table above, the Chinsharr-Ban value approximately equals 1.1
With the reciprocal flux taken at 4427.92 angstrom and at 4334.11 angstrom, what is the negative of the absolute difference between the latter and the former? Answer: -0.0017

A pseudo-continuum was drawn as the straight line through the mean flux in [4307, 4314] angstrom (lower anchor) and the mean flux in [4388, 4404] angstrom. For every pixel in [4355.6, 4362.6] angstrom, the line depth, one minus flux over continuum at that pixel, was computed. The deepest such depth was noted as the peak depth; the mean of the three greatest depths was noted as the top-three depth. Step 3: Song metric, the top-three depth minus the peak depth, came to -0.006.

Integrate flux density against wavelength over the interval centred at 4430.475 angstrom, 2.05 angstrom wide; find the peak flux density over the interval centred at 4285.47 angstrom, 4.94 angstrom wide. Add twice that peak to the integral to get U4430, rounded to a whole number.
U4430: 109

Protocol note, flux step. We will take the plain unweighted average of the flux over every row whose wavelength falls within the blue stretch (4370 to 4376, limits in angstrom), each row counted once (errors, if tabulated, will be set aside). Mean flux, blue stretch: 27.2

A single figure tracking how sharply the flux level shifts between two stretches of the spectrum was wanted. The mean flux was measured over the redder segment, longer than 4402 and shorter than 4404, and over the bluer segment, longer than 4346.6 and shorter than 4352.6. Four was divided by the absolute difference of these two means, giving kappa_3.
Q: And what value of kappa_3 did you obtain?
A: 1.6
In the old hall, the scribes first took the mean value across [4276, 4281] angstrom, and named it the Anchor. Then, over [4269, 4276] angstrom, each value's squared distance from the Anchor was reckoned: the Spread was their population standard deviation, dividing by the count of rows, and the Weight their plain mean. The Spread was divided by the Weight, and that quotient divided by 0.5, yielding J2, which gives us 0.9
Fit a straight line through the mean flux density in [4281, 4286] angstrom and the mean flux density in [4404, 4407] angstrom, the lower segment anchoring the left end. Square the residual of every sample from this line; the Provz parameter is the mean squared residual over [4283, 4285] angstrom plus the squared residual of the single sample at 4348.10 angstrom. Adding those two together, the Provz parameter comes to 19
